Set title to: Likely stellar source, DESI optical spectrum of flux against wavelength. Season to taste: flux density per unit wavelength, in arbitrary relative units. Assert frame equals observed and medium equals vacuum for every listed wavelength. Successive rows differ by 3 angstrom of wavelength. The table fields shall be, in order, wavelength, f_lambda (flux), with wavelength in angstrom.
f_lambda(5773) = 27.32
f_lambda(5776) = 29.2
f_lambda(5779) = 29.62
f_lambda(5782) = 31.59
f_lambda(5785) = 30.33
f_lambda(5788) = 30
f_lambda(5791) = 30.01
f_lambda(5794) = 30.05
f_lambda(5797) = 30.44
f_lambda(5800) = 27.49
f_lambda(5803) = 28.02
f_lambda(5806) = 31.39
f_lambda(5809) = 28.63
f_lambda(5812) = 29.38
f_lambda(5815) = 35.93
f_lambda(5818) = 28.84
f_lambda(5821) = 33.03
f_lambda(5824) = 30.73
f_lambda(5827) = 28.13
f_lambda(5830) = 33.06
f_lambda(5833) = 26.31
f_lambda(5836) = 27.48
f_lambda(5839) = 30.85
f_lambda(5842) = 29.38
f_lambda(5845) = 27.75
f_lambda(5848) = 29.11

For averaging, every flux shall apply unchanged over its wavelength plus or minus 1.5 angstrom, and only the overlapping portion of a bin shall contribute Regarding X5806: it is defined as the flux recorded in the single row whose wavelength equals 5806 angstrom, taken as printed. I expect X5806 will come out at 31.39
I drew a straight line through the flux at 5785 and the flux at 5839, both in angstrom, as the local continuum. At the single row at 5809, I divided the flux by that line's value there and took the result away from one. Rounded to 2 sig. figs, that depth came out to 0.063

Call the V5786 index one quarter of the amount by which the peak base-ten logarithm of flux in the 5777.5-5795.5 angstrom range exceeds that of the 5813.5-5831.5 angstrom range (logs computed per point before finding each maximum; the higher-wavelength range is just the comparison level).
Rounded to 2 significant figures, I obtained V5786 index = -0.014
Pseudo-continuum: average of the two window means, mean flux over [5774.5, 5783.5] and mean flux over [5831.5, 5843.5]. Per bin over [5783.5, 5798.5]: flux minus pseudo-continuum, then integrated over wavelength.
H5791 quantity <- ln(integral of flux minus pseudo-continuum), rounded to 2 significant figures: 2.5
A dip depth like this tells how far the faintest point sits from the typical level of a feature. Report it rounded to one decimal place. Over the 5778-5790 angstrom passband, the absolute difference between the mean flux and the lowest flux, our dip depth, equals 0.8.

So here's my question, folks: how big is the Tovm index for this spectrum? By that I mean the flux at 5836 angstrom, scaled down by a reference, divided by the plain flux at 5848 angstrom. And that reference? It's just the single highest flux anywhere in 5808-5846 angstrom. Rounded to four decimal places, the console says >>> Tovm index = 0.0263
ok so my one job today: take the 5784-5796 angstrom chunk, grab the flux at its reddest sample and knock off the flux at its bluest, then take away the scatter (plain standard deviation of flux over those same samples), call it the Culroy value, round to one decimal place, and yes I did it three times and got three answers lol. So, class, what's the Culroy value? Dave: -0.4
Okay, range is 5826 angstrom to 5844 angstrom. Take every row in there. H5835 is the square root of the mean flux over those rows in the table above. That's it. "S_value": 5.40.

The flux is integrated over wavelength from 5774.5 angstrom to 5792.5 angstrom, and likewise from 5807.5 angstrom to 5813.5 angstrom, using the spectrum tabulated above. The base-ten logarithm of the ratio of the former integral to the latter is 0.5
